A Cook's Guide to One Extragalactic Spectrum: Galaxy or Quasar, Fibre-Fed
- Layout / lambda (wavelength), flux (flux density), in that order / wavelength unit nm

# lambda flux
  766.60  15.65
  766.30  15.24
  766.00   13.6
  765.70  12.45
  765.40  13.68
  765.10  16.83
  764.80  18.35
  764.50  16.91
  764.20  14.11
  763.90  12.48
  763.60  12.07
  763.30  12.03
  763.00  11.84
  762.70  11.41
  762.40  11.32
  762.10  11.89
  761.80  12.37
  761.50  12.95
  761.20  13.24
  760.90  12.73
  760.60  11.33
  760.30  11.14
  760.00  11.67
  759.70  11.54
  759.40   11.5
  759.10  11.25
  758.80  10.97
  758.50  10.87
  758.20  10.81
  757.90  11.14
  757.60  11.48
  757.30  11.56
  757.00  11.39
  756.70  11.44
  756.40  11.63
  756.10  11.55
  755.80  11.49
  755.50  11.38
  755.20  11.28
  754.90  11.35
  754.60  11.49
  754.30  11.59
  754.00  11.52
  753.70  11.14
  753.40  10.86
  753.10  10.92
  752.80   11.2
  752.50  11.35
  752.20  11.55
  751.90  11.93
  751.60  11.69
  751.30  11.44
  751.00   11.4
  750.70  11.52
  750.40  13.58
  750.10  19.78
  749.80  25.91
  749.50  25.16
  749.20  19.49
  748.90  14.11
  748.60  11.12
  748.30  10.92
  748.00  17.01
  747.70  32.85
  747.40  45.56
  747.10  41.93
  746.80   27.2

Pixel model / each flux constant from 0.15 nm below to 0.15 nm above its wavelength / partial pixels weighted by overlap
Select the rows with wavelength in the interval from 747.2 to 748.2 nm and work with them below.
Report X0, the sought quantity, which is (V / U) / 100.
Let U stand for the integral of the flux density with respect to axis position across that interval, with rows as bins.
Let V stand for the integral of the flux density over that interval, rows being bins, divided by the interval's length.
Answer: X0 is 0.0100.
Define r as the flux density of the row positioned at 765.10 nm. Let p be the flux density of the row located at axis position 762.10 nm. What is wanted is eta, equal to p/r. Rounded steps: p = 11.89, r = 16.83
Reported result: 0.71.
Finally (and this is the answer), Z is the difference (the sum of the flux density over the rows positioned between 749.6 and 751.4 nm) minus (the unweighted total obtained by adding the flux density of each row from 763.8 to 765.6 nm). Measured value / 1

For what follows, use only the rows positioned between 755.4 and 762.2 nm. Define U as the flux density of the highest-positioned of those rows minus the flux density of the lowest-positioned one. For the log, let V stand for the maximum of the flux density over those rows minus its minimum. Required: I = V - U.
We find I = 1.9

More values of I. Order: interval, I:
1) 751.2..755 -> 1.2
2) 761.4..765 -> 1.6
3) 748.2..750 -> 0.0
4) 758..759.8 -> 0.0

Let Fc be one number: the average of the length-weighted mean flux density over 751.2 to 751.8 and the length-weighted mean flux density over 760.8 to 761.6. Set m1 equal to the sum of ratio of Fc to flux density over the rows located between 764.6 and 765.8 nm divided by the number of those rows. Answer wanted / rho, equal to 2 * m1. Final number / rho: 1.64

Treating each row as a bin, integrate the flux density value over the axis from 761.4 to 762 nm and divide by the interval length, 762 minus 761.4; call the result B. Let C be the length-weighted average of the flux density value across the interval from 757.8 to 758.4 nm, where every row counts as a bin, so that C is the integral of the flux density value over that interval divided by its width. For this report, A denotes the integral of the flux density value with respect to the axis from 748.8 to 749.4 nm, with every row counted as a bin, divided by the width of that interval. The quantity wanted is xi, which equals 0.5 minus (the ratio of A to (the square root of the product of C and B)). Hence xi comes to -1.01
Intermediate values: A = 18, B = 12.57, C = 11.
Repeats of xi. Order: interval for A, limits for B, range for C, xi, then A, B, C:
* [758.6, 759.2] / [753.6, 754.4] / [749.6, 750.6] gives -0.24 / 11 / 11.42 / 20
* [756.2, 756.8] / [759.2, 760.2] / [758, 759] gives -0.53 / 12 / 11.53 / 11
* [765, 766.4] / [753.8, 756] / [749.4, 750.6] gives -0.43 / 14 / 11.44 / 21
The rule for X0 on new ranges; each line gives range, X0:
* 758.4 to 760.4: 0.0050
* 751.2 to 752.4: 0.0083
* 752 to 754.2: 0.0045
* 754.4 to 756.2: 0.0056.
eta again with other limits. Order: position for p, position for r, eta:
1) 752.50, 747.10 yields 0.27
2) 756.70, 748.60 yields 1.03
